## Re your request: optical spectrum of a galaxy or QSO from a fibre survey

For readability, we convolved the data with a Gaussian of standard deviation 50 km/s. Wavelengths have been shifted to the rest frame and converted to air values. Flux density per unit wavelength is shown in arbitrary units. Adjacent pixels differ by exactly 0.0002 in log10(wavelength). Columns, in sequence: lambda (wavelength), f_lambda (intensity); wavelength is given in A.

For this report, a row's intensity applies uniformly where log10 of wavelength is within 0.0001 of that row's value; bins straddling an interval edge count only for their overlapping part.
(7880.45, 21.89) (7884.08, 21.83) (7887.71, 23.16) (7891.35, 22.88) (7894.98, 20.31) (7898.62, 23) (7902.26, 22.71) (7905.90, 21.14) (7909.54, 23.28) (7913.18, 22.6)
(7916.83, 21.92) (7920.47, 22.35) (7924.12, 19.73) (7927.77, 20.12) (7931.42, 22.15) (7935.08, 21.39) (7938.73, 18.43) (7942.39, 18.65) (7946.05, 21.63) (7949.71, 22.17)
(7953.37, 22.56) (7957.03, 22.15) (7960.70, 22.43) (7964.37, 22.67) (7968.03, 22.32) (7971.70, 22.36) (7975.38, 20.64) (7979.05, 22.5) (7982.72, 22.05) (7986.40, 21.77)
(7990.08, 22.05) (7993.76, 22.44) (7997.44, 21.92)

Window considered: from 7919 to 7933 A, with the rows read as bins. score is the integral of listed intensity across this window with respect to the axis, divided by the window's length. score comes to 21.0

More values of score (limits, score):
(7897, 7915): 22.5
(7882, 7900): 22.2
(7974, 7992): 21.8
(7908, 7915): 22.9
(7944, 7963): 22.2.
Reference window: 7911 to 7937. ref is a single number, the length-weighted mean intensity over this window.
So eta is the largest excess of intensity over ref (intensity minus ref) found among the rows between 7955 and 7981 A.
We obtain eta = 1.19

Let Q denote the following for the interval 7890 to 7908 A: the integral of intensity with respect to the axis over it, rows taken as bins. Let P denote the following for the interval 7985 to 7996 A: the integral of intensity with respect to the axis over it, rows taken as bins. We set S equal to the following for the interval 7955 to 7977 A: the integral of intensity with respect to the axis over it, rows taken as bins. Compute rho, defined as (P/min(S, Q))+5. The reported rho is 5.6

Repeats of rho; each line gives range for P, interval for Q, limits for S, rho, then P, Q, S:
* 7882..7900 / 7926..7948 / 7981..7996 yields 6.2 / 400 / 449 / 331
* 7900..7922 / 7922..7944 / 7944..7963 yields 6.2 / 492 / 443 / 421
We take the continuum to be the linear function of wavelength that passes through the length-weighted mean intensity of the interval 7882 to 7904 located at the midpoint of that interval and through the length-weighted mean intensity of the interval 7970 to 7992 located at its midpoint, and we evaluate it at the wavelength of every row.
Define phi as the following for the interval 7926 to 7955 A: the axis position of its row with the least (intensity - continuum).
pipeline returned 7938.73 A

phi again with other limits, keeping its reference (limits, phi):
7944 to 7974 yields 7946.05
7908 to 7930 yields 7924.12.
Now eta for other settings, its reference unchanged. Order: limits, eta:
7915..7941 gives 0.87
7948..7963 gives 1.08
